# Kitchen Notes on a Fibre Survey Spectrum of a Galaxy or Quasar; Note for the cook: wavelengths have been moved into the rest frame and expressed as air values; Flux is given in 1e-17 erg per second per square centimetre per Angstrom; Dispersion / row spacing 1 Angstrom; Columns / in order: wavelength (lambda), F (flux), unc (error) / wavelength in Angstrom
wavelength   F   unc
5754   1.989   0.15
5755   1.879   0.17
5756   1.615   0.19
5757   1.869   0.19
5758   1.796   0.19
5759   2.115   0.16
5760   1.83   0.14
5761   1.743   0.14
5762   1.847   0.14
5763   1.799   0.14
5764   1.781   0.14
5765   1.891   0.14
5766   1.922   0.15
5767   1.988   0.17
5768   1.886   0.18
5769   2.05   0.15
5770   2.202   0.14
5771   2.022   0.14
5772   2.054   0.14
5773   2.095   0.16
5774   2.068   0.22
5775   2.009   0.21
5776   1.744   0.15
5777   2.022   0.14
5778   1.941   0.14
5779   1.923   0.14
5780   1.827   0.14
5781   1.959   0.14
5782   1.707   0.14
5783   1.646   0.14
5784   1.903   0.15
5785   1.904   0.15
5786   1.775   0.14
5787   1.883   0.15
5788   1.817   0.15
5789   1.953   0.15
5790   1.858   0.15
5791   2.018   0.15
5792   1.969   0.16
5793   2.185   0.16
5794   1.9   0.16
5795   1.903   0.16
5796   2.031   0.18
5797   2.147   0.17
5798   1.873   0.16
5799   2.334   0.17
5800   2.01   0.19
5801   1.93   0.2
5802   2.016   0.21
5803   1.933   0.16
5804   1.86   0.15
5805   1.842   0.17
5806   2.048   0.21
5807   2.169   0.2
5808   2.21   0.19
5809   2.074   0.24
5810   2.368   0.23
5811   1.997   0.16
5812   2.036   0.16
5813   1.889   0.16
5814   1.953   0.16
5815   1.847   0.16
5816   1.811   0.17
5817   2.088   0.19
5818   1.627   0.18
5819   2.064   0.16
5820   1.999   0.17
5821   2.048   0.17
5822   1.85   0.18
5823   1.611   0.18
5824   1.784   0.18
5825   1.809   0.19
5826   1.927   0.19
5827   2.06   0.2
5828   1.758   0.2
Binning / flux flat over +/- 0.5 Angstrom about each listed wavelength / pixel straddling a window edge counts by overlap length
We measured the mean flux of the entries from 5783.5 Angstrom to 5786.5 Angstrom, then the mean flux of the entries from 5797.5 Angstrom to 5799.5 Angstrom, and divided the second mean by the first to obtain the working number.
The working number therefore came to 1.13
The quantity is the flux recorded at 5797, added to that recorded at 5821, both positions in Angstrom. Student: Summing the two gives 4.2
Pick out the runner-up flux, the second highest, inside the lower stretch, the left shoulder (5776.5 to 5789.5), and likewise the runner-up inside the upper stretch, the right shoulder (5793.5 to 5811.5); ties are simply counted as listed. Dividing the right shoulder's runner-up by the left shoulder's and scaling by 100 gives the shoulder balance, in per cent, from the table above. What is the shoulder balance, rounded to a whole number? 119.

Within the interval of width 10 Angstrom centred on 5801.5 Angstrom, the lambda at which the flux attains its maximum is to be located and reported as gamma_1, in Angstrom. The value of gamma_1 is 5799 Angstrom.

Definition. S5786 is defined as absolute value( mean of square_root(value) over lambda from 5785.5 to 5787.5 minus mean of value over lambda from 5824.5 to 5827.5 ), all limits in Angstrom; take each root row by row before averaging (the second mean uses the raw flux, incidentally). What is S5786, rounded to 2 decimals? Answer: 0.58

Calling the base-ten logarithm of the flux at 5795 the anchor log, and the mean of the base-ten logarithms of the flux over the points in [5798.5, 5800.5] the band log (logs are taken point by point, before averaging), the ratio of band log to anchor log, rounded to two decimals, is 1.20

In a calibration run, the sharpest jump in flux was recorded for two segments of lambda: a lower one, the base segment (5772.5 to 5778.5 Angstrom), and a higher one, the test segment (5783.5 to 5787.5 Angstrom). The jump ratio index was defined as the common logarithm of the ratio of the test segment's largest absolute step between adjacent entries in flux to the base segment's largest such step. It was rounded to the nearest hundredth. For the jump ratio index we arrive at -0.33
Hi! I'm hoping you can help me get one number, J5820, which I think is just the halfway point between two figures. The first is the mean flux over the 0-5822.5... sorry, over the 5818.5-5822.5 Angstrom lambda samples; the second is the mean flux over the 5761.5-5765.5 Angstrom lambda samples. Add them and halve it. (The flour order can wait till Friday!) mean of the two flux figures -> 1.91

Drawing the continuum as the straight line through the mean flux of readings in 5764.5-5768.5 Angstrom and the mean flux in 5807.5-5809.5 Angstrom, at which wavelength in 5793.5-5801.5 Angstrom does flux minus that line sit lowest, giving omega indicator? 5798 Angstrom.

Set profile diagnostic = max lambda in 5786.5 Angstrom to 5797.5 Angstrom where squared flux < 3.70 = 5795 Angstrom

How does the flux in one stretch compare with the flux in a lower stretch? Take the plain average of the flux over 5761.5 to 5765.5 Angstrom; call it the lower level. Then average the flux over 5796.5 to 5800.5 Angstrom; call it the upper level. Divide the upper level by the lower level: 1.14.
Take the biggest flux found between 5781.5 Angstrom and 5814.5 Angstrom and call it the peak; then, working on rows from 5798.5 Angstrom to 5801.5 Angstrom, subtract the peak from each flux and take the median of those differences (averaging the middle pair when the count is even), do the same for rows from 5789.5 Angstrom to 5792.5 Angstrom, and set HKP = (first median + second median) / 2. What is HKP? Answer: -0.38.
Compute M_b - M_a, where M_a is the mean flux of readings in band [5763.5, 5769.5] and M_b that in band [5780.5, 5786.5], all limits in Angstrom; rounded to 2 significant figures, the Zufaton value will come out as -0.10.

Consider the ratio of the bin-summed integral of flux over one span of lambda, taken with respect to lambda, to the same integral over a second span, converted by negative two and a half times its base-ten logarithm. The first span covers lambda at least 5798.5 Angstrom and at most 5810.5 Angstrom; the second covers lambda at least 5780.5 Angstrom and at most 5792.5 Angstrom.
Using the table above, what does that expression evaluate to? -0.11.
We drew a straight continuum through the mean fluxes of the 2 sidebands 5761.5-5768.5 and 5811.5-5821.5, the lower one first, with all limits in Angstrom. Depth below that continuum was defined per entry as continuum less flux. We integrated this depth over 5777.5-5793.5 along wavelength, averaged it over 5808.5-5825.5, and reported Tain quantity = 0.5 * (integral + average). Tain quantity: 0.06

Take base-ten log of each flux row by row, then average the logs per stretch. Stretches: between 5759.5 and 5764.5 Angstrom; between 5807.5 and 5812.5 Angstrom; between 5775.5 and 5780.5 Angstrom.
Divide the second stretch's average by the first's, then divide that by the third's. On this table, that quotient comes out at 4.67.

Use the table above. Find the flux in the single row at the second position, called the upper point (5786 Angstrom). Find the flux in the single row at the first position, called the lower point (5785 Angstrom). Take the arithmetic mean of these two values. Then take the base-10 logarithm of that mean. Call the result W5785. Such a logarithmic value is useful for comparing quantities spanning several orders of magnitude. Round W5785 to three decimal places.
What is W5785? 0.265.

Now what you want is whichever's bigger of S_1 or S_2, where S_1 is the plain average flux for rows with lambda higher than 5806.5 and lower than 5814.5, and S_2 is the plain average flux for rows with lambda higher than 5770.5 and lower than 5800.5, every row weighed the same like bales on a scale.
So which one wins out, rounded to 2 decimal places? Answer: 2.09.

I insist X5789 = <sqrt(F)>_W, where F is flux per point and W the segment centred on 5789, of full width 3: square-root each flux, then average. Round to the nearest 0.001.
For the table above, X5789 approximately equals 1.370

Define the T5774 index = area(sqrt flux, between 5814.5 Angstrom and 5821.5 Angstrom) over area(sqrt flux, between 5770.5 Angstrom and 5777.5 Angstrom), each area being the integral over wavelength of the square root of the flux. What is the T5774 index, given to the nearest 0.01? 0.98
